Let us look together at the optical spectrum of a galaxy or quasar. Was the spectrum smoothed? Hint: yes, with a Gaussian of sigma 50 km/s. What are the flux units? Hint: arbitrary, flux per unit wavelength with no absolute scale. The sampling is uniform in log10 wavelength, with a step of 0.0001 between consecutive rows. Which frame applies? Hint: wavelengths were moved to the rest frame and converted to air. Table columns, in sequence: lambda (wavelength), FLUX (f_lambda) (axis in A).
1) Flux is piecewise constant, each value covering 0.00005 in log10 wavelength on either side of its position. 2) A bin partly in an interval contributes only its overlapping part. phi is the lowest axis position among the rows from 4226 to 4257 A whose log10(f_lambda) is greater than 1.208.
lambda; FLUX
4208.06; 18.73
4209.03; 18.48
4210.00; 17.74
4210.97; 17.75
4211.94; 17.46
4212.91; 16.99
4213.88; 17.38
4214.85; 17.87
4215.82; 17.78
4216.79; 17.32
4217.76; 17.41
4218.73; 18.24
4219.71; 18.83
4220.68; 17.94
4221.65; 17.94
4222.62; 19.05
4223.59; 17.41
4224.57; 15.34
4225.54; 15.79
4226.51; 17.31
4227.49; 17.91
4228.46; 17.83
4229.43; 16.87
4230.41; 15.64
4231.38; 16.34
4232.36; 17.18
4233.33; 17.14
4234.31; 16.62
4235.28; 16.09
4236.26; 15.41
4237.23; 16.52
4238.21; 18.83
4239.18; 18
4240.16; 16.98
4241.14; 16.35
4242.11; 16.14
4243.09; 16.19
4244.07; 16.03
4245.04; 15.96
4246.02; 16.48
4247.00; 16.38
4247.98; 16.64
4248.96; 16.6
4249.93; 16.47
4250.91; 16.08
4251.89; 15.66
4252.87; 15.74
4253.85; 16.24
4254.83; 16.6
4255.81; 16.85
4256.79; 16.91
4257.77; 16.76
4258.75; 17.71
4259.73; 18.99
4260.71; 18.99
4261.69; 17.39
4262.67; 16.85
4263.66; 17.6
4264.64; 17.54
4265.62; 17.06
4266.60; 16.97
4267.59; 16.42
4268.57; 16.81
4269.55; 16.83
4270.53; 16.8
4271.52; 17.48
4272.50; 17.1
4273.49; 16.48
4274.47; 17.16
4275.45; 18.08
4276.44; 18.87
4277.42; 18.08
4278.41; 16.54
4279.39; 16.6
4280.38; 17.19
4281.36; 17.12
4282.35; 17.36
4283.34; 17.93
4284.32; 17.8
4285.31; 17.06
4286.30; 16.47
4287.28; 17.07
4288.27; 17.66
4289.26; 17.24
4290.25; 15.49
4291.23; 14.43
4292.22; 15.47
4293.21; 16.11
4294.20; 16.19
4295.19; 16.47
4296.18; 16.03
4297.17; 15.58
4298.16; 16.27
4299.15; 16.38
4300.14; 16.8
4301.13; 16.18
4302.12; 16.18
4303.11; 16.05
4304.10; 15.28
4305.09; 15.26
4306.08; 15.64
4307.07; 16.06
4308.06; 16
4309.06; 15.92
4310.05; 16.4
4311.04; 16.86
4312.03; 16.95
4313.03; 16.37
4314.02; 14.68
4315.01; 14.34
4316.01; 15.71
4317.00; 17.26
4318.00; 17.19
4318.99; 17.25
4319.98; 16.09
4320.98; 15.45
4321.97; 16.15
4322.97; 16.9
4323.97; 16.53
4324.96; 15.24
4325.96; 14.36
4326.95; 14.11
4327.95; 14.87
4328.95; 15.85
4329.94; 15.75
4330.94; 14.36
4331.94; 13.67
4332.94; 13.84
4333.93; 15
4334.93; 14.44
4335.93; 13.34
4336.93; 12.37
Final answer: 4226.51 A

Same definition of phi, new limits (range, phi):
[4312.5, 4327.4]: 4313.03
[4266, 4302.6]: 4266.60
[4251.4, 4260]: 4253.85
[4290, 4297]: 4294.20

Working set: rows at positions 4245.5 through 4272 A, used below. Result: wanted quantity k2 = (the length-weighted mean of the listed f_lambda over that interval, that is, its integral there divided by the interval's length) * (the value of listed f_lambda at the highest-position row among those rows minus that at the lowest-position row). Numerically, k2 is 17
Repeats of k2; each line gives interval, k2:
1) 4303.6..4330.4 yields 7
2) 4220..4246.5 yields -25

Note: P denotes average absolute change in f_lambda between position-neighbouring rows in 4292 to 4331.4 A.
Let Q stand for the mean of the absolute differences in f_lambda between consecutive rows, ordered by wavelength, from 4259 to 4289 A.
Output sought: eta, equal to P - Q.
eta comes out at 0.03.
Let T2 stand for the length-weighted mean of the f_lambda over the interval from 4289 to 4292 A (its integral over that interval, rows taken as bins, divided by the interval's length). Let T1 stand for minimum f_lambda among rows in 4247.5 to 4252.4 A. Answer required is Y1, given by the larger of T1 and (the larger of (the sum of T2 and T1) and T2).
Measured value 31.3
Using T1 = 15.66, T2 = 15.6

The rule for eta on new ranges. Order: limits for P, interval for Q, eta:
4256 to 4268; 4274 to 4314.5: 0.05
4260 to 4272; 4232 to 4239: -0.39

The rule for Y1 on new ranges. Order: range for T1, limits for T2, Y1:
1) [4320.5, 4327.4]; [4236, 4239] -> 31.3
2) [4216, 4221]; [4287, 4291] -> 34.0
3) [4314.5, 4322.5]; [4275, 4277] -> 32.8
